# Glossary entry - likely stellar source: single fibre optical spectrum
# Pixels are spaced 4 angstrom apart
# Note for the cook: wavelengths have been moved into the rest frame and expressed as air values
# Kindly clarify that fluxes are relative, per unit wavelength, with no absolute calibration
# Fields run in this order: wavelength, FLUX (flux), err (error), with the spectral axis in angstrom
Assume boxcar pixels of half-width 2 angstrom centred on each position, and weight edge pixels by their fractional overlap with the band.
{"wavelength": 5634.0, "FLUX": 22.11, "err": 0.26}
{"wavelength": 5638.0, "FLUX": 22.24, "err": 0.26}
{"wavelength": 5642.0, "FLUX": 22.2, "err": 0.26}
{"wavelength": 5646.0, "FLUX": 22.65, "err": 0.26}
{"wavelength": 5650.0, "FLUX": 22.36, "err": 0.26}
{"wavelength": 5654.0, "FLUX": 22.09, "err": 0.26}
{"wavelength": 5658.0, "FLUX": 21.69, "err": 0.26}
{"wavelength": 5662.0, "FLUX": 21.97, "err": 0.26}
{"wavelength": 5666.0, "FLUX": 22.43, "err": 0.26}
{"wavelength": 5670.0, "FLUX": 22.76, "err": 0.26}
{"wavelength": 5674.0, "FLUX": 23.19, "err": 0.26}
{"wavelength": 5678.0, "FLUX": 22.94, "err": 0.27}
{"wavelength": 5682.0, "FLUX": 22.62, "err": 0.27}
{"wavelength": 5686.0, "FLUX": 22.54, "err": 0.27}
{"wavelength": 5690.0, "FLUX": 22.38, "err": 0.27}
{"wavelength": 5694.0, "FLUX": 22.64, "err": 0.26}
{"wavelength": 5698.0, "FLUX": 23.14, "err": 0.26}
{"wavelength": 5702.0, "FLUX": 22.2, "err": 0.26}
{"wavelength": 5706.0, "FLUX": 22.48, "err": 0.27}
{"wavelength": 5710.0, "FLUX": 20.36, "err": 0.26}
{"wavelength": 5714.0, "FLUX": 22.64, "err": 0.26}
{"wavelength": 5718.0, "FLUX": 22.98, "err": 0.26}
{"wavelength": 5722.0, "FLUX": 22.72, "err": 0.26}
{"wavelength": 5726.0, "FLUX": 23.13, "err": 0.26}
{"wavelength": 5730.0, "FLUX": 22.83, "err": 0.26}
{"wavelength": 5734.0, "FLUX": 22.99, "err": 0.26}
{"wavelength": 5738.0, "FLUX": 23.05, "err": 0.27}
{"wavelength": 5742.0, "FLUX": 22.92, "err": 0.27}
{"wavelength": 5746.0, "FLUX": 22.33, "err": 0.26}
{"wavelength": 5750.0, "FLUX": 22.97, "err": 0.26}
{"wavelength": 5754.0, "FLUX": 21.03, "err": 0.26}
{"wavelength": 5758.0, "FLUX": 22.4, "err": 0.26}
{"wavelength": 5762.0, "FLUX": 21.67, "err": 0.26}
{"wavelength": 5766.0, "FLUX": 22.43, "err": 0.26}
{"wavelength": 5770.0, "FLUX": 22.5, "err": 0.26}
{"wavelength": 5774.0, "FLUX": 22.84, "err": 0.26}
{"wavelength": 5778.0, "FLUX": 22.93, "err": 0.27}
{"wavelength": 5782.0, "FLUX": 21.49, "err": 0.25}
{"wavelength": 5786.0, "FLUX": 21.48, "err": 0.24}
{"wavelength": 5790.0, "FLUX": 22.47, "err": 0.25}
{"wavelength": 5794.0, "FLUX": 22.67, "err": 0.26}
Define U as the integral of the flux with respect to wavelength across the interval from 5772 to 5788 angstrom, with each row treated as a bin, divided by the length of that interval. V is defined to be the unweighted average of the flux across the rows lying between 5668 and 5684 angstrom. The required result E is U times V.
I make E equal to 508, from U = 22.2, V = 22.9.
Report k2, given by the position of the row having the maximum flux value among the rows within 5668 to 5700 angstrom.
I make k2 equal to 5674.0 angstrom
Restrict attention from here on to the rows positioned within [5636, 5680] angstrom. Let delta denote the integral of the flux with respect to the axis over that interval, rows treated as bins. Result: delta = 986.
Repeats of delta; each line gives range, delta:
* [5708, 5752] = 996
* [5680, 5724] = 987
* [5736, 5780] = 988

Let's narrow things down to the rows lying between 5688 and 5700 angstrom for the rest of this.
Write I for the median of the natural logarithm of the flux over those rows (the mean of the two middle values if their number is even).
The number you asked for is 3.12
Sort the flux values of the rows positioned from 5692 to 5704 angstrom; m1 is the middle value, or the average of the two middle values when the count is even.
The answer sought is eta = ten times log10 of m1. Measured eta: 13.5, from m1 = 22.64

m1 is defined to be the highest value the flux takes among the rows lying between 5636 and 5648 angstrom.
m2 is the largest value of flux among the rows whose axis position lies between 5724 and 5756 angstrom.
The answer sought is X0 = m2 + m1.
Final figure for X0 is 45.8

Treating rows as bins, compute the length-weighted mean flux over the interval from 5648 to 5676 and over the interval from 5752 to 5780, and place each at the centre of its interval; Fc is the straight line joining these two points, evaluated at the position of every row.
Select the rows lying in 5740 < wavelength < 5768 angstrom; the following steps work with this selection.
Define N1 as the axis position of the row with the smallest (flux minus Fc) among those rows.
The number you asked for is 5754.0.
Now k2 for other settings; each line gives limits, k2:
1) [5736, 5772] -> 5738.0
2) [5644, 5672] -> 5670.0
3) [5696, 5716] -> 5698.0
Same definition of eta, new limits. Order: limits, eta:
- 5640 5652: 13.5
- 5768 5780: 13.6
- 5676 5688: 13.5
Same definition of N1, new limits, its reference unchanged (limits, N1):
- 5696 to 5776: 5710.0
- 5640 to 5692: 5658.0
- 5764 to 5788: 5786.0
